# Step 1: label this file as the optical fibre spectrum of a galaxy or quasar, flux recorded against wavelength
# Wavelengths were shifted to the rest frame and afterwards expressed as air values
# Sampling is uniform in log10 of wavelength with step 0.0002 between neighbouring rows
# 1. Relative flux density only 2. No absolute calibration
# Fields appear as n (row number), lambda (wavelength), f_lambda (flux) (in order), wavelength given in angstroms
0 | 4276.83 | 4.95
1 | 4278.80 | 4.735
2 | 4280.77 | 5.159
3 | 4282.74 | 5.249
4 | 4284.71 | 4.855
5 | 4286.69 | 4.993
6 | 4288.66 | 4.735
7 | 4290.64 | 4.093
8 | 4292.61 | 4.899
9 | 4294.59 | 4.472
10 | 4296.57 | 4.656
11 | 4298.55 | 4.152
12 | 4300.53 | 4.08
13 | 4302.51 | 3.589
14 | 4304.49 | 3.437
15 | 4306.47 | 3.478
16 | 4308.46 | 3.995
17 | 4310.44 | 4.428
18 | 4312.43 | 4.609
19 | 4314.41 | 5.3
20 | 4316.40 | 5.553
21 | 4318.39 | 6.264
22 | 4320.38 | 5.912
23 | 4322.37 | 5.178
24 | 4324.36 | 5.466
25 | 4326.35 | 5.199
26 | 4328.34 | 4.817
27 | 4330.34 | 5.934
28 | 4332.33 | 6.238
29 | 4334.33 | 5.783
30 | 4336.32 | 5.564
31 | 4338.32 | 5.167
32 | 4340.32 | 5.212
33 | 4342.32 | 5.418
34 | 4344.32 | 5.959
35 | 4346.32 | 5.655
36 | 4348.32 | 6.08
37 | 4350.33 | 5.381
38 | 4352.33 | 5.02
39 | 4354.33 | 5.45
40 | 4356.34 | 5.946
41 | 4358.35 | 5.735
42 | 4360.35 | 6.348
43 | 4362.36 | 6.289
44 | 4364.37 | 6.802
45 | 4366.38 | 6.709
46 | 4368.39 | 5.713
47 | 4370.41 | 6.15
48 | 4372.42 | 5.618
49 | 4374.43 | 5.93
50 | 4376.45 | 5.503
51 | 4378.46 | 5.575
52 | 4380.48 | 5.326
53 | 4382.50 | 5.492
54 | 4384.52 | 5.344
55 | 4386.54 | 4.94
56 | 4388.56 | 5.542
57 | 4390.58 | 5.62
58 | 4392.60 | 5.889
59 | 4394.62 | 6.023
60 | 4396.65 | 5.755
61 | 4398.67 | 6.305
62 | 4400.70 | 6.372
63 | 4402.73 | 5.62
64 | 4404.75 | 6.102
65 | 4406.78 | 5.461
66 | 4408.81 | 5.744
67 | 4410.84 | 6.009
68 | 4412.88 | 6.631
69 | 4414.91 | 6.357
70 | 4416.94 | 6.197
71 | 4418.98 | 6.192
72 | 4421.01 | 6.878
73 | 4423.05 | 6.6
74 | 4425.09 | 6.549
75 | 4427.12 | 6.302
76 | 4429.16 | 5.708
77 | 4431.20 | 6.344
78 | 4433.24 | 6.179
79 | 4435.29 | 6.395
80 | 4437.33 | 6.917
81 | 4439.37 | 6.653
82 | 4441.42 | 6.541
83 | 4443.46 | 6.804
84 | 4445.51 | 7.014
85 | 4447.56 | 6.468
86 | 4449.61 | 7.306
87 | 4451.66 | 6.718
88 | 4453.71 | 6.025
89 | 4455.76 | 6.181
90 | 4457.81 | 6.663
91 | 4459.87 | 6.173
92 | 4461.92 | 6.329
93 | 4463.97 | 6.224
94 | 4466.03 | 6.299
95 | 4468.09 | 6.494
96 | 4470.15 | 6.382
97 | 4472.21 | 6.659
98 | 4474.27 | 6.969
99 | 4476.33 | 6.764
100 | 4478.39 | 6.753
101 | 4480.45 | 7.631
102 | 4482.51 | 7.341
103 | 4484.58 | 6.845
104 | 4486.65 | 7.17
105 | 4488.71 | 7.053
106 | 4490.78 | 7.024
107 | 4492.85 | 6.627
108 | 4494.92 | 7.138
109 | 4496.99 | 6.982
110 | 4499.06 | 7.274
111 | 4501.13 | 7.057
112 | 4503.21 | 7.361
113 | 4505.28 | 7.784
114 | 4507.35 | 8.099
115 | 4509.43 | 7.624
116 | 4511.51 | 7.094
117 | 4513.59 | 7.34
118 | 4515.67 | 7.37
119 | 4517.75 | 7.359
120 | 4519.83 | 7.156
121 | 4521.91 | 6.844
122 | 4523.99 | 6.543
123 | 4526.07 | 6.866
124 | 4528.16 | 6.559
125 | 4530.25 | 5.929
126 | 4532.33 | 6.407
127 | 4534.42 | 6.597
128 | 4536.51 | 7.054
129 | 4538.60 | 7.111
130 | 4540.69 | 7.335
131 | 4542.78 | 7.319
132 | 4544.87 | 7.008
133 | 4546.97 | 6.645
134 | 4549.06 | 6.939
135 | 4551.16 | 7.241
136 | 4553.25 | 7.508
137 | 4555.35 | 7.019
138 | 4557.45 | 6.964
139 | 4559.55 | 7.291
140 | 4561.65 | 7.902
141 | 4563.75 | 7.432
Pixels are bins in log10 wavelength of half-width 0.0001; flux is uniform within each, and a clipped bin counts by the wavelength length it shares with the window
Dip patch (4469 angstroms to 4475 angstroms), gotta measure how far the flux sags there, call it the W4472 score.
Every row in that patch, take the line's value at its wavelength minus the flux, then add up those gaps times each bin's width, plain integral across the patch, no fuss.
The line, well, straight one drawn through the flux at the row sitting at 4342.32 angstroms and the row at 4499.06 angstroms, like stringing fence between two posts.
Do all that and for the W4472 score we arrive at 1.8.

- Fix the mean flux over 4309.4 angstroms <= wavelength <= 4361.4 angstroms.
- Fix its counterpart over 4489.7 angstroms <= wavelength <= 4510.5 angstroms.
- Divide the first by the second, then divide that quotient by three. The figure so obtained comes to 0.25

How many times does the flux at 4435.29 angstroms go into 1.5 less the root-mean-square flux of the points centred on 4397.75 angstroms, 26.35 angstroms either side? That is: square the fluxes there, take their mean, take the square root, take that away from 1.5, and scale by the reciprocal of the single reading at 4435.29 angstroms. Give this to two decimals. -0.69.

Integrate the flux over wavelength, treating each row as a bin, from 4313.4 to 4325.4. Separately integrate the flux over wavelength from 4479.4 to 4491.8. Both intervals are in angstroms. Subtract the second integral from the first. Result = -22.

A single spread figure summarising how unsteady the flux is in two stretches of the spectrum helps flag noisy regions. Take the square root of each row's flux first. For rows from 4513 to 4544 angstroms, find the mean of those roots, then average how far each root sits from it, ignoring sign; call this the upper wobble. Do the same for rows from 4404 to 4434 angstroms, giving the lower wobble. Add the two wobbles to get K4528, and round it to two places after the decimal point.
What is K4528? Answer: 0.13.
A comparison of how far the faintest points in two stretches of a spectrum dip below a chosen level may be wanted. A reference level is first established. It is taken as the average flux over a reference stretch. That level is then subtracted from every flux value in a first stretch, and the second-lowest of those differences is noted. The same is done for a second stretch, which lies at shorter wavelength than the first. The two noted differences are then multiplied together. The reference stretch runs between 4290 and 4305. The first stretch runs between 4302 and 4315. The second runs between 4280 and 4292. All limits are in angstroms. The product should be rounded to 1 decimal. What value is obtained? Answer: -0.4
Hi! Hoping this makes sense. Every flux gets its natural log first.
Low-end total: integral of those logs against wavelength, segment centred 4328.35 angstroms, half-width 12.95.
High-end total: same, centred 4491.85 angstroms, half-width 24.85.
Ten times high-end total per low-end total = 22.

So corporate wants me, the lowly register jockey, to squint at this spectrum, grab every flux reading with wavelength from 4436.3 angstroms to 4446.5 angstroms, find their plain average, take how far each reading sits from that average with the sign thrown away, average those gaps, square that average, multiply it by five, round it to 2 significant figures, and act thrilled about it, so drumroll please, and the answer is 0.11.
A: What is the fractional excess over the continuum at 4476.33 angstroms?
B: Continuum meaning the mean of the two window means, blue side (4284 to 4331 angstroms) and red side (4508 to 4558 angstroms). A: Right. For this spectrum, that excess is 0.152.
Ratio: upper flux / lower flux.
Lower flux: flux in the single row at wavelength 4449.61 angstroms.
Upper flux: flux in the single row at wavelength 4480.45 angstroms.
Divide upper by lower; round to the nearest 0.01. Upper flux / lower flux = 1.04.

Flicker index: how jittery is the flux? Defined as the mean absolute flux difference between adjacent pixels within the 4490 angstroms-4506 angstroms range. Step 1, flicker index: 0.329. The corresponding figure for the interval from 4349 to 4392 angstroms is 0.360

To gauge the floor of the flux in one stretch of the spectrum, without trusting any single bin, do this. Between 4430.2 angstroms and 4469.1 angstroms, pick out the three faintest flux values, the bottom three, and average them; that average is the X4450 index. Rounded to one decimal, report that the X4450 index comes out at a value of 6.1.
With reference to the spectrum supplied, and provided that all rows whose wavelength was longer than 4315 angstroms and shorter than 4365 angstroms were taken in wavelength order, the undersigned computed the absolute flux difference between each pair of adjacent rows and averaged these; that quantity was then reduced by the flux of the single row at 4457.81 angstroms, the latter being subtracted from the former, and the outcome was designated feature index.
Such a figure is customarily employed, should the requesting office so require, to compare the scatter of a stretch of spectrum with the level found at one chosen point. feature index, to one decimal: -6.2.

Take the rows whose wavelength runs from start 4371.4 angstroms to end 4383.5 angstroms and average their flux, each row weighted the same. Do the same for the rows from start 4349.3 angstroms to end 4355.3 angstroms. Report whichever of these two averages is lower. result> 5.3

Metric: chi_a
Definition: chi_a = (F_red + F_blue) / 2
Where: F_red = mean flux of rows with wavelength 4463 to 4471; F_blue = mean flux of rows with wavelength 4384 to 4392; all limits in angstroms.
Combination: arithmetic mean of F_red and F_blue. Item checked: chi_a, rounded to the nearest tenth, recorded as 5.9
